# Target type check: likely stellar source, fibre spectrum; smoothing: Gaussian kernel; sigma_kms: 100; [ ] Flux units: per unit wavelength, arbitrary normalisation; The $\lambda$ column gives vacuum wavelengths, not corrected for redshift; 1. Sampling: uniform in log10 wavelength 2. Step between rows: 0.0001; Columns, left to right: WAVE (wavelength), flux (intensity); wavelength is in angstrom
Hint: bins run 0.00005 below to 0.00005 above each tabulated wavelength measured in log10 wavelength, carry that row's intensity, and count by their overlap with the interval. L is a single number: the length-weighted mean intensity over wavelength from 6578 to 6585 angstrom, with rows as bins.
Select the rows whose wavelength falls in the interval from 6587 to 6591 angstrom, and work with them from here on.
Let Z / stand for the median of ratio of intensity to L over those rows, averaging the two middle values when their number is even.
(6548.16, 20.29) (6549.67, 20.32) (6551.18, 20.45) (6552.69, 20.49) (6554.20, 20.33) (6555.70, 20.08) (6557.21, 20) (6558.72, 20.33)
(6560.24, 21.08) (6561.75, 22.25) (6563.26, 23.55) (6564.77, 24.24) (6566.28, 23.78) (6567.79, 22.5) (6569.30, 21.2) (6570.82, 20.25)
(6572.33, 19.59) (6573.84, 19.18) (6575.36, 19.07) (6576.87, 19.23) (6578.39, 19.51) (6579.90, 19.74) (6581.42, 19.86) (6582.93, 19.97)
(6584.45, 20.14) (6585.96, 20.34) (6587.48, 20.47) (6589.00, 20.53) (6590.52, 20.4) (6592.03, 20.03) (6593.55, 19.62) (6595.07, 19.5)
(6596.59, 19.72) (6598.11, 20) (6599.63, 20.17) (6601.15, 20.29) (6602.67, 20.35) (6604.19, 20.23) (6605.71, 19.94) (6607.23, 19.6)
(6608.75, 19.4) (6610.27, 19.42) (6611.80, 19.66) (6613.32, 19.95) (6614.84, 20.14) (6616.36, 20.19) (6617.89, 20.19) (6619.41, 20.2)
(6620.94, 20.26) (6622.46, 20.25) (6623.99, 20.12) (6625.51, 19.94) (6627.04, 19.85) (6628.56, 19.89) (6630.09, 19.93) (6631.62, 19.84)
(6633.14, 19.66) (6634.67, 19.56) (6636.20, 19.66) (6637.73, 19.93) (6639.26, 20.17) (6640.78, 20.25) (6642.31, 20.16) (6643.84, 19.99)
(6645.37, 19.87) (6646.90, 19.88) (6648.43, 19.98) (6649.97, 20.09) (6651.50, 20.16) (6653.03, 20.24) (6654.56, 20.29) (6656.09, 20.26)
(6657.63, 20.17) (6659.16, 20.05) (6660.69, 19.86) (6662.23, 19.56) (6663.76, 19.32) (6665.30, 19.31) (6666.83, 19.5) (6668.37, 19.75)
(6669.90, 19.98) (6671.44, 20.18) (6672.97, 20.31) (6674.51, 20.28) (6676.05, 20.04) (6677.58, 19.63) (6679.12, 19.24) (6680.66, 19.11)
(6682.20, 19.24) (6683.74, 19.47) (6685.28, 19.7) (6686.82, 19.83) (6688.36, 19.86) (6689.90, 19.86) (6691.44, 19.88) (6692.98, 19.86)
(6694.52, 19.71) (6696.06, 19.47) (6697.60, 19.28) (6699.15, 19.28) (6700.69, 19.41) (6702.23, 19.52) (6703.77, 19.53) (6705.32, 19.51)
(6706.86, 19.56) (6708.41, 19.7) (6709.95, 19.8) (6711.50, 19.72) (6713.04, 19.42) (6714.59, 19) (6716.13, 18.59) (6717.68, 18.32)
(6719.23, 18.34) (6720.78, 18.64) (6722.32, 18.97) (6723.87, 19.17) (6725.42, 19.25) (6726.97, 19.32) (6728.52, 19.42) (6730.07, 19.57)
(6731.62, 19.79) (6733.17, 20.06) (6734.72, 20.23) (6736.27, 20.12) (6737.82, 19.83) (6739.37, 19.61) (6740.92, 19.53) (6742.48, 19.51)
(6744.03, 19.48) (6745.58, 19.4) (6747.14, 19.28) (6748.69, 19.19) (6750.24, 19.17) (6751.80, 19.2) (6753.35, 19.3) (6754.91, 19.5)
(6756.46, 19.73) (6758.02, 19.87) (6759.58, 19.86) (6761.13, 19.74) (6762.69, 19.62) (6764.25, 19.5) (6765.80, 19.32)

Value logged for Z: 1.03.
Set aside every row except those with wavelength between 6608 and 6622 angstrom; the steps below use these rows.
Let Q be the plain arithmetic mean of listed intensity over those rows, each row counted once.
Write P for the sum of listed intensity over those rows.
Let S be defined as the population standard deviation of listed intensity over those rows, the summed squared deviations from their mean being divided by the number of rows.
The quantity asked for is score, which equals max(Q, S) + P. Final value 199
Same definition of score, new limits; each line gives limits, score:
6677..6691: 195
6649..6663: 201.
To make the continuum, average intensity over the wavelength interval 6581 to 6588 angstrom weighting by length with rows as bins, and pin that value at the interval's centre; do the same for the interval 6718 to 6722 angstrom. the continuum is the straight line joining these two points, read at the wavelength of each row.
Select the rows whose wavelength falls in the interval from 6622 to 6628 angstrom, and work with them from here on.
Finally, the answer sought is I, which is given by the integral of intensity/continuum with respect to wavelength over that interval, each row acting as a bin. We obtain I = 6.11 angstrom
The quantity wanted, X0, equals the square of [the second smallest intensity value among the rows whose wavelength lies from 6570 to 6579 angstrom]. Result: 368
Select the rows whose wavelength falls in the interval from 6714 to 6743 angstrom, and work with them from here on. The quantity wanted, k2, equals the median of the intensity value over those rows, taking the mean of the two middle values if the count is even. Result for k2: 19.4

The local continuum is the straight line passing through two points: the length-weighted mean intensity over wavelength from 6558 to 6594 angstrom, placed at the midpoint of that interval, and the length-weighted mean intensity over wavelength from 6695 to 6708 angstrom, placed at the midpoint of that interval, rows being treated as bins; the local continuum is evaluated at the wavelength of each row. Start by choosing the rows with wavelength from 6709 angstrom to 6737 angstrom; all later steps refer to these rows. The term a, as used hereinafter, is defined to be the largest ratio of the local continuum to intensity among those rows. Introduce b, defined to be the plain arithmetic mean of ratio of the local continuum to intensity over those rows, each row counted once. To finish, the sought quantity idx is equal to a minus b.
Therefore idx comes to 0.056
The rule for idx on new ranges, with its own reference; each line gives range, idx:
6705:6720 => 0.044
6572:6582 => 0.022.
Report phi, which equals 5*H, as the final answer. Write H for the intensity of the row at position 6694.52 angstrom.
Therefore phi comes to 99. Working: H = 19.71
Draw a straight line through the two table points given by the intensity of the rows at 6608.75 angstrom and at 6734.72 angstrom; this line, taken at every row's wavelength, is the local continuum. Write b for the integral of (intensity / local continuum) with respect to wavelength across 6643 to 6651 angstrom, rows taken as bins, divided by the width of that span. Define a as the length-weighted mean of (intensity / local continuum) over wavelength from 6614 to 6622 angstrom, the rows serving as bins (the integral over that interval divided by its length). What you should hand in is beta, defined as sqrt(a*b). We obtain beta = 1.027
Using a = 1.04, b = 1.02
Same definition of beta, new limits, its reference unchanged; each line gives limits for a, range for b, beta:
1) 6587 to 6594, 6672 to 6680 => 1.026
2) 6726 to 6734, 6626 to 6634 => 0.993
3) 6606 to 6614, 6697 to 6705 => 0.990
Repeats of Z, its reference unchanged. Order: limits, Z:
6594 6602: 1.01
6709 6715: 0.99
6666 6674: 1.01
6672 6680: 1.01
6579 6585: 1.00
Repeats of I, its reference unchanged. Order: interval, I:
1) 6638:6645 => 7.23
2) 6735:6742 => 7.56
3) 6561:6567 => 6.90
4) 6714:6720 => 5.99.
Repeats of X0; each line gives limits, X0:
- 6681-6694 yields 379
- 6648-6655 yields 404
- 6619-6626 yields 405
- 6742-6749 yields 372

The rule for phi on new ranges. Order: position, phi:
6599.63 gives 101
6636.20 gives 98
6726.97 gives 97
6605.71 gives 100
